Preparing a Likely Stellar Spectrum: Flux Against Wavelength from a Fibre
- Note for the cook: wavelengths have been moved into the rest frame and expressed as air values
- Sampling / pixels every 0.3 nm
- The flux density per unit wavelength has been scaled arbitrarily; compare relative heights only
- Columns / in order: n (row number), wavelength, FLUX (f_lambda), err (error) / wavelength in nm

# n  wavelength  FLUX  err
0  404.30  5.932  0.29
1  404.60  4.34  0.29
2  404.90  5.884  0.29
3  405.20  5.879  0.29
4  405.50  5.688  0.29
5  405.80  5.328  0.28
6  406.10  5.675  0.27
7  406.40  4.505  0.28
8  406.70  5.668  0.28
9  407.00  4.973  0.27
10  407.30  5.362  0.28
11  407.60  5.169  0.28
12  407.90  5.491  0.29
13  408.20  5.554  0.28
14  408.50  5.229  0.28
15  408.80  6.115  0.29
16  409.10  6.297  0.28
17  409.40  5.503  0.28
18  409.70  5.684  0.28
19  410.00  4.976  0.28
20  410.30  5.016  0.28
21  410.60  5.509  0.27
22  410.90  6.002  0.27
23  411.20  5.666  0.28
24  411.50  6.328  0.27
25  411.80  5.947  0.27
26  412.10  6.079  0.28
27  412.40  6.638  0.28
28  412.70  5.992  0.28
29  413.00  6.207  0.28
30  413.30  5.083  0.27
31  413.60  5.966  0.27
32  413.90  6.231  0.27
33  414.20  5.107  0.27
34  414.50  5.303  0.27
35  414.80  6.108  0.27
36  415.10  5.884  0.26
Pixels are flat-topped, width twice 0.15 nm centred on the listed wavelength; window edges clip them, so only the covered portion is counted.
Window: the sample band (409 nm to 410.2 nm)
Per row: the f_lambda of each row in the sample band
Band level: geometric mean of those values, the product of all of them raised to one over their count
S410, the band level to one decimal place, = 5.6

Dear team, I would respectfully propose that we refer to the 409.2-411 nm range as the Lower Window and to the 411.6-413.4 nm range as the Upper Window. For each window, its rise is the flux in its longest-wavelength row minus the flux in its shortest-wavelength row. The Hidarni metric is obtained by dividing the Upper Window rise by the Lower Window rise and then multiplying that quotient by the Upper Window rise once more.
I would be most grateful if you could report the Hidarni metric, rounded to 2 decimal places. 1.50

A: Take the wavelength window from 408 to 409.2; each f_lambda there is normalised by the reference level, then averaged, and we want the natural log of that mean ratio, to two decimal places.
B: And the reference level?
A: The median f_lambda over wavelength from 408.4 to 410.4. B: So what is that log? 0.05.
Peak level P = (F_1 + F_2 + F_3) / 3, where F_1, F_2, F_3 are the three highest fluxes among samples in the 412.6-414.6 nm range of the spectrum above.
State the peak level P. 6.14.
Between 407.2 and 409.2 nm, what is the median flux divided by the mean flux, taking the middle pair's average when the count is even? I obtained 0.98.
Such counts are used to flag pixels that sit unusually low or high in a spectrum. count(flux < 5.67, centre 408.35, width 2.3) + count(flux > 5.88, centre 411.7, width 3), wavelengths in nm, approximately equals 13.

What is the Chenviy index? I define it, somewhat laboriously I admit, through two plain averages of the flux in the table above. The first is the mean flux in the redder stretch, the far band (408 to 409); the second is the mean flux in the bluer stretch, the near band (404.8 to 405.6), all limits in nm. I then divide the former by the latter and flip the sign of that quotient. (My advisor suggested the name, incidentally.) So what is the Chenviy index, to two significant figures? -0.97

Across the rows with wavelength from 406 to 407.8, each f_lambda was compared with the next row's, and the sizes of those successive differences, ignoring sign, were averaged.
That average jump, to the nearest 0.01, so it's 0.72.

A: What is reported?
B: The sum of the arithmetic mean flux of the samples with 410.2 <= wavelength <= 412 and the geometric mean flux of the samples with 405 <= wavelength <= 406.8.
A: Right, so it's 11.2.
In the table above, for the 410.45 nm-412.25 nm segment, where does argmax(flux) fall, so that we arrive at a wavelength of 411.50 nm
